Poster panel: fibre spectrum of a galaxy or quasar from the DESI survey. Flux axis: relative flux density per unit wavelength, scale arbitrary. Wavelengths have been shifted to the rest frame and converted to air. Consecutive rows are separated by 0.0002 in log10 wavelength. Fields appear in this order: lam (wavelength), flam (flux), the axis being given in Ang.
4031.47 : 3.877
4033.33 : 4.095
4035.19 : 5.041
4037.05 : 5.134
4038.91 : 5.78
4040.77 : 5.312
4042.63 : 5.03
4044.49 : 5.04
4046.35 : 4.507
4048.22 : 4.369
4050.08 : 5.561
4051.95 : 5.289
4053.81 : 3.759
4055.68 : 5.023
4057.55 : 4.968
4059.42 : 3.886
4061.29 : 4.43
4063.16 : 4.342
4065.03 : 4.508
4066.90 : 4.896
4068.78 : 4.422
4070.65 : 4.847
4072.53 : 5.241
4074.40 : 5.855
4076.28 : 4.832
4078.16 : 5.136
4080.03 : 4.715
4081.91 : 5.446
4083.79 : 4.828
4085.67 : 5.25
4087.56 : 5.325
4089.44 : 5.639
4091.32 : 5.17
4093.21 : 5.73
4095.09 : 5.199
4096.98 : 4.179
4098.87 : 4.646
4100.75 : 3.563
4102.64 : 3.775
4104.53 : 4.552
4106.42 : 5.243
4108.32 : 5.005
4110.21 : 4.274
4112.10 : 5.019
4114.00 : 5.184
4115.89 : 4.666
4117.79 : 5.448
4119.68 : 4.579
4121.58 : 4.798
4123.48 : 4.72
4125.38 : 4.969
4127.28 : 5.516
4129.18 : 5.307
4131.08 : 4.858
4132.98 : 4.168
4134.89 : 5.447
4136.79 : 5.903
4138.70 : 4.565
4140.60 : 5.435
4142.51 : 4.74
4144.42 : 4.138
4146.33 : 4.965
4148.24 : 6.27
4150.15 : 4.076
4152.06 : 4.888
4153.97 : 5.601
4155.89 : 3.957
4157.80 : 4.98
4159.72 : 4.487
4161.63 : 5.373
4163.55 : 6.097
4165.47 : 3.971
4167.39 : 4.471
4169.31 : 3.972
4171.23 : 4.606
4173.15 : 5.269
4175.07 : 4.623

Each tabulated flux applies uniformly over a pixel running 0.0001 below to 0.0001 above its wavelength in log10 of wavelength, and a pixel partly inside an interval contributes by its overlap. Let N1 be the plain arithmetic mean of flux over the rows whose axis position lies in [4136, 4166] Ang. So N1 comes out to 4.97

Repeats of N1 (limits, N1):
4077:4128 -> 4.91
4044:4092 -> 4.90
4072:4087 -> 5.16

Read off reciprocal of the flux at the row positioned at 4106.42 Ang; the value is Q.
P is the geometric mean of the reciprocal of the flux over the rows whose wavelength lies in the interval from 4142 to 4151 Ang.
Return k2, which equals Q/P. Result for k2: 0.91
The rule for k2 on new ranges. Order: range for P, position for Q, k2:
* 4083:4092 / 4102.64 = 1.39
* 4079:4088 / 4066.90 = 1.04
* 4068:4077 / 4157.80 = 1.01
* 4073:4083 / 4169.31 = 1.30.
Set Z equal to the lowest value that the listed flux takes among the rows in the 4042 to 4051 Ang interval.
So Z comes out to 4.369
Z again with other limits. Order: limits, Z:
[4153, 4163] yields 3.957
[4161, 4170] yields 3.971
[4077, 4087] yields 4.715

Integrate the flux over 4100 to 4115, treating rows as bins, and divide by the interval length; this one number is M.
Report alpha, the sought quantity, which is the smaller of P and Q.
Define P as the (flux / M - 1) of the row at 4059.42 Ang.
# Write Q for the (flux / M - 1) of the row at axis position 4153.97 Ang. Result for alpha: -0.15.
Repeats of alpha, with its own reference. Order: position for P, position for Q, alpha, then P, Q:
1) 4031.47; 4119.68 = -0.16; -0.16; 0.00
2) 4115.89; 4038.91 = 0.02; 0.02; 0.26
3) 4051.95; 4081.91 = 0.15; 0.15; 0.19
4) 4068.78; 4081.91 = -0.04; -0.04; 0.19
